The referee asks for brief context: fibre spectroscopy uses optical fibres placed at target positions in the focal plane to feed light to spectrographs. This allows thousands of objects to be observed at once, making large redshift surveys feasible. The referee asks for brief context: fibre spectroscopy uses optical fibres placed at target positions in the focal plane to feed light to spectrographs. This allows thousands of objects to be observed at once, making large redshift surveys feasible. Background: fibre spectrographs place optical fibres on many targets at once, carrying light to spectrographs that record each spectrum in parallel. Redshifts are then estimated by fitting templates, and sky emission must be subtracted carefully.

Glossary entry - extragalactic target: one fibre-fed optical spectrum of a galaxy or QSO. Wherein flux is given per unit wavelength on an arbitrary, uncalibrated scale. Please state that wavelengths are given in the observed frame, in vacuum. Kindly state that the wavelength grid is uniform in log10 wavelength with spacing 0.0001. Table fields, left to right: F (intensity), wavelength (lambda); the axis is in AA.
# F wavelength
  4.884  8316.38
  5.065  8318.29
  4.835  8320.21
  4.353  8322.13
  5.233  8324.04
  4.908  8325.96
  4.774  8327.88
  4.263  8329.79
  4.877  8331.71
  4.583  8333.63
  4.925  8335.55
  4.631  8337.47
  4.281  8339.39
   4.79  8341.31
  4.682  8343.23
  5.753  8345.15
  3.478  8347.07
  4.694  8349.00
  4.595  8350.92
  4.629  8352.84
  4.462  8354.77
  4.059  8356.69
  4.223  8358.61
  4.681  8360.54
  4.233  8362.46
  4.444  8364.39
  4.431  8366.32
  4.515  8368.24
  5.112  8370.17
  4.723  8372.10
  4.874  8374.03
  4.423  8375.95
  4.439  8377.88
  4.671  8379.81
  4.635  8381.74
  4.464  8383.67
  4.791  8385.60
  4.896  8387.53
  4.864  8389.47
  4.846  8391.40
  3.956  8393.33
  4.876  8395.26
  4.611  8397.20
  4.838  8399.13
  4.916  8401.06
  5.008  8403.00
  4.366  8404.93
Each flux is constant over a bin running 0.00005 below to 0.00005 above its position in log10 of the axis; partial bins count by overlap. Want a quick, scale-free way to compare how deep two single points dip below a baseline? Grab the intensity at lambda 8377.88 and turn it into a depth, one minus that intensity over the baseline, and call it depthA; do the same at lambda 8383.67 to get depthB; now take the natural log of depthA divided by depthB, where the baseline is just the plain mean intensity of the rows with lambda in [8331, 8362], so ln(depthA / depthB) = 0.2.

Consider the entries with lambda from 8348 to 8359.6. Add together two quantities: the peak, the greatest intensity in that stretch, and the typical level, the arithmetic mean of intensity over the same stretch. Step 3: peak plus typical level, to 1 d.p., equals 9.1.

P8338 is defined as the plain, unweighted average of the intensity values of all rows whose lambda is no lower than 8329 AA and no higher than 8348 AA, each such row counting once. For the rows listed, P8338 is 4.63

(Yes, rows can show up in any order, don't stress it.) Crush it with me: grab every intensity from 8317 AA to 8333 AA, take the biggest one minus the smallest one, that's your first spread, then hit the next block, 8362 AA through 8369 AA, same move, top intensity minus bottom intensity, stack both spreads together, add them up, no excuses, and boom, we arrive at 1.3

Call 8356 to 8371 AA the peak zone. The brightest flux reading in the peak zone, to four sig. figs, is 5.112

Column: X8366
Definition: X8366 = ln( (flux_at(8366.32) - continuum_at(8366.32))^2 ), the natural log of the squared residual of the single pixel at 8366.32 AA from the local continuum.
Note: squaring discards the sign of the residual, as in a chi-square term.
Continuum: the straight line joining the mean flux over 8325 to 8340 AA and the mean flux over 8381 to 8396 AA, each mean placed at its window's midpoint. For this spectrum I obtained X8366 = -2.9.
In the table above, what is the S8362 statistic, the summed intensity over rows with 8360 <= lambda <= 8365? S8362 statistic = 13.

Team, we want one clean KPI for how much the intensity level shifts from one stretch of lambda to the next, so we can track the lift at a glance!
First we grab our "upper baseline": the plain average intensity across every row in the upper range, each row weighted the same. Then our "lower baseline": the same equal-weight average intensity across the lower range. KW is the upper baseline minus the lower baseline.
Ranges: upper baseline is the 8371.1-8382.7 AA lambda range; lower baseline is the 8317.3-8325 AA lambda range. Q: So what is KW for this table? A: -0.24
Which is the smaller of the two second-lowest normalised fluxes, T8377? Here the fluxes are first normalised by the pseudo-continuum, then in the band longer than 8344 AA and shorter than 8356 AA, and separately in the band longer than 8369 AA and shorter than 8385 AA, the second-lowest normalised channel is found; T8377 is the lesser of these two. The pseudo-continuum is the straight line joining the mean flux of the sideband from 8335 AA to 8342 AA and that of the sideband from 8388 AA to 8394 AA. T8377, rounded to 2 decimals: 0.96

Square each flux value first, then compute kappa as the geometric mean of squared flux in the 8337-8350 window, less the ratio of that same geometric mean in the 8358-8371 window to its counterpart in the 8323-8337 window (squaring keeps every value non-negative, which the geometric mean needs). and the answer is 20.0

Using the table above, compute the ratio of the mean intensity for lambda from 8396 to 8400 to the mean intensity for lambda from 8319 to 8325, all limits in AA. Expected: 0.98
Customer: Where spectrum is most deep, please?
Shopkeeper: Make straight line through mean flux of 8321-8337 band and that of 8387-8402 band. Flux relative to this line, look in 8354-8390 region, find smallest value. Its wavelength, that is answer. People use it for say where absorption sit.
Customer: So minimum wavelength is 8356.69 AA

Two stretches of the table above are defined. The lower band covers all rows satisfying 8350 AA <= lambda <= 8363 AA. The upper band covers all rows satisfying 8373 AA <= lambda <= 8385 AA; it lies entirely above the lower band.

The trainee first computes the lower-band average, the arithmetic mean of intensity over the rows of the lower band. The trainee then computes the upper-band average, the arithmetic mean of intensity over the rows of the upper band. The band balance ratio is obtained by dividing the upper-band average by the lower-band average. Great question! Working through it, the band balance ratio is 1.04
